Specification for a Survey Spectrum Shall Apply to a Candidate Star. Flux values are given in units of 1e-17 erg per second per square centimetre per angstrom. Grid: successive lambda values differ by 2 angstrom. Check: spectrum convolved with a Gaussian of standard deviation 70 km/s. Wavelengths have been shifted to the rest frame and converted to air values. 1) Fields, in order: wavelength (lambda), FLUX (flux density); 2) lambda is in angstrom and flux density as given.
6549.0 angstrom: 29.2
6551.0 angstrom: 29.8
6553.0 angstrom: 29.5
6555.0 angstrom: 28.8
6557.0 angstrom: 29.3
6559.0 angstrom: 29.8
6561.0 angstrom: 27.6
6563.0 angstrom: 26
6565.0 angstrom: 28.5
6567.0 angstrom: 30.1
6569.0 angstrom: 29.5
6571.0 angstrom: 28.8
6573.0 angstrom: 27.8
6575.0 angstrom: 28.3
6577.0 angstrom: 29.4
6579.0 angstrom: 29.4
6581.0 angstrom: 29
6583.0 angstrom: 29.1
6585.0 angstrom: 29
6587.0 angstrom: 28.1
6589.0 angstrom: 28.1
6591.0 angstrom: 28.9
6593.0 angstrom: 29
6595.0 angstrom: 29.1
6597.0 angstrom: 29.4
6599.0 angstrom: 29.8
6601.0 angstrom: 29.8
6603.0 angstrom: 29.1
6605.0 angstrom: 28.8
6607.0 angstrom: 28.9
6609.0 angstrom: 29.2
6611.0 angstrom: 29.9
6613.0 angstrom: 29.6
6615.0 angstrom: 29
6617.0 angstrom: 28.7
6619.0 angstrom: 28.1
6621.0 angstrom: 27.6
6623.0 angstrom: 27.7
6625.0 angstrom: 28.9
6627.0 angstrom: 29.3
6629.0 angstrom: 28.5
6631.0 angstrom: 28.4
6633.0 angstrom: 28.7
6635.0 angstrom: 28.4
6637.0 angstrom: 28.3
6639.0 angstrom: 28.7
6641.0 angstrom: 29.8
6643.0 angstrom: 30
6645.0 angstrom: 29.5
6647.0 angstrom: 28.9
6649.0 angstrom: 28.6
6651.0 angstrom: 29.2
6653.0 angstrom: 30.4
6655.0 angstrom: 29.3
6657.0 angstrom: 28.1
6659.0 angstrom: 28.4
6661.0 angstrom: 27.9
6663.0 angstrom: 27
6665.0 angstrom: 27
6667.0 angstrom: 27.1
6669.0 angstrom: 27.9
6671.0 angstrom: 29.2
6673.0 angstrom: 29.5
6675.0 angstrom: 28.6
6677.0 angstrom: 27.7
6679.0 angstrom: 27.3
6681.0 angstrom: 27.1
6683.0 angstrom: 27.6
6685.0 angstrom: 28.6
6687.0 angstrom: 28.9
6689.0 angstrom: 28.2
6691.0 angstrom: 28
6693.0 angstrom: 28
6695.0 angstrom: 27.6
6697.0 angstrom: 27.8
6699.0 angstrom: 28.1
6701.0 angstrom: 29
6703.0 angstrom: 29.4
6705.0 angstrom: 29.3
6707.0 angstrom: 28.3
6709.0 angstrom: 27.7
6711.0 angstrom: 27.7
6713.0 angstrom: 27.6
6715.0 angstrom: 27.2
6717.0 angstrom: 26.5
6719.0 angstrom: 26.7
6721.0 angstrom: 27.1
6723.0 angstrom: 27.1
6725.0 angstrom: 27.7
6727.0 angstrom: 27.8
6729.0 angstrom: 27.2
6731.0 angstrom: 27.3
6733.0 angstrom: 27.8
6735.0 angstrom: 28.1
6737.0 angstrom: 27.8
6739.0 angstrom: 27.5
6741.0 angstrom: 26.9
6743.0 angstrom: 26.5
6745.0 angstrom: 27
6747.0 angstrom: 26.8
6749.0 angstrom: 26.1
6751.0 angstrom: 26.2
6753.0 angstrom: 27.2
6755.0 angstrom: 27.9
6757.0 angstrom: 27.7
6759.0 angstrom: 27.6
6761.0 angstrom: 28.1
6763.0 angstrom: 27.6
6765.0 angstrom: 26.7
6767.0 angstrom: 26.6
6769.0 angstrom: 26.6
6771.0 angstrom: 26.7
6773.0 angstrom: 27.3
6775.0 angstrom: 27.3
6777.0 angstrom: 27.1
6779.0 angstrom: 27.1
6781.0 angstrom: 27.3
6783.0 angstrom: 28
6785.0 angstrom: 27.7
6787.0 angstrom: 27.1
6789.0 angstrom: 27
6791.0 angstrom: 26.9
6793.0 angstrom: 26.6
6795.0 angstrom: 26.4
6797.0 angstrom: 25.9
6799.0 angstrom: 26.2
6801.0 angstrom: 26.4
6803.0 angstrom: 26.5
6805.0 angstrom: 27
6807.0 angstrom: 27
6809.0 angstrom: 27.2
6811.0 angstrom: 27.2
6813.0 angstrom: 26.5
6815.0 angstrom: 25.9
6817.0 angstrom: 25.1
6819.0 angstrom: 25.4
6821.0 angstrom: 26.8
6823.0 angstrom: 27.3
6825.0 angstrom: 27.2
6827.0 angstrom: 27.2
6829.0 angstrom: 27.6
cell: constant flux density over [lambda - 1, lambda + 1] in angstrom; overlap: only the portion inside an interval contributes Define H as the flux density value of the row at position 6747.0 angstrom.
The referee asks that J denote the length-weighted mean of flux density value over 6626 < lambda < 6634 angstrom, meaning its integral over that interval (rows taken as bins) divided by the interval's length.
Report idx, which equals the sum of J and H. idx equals 55.5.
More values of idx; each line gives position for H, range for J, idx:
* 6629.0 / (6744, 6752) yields 55.0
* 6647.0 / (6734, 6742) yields 56.5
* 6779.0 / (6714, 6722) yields 54.0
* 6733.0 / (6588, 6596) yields 56.6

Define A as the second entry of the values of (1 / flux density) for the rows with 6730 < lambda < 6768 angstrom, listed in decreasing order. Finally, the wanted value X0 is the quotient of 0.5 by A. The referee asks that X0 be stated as 13.1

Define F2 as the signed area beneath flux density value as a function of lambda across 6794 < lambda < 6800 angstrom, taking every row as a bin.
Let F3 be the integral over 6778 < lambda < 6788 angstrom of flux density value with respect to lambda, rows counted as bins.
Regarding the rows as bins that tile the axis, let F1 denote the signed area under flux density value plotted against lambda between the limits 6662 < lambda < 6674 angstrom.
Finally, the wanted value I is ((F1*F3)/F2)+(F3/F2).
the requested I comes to 588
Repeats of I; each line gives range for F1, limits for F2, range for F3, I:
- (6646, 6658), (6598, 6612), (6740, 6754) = 318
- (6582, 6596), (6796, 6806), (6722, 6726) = 168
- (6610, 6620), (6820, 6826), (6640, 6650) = 527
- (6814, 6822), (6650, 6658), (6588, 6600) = 309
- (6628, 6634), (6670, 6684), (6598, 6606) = 103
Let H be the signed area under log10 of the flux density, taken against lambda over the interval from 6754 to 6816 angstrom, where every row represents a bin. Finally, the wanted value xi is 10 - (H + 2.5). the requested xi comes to -81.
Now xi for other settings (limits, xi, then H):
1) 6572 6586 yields -13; 20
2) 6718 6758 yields -50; 57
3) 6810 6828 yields -18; 26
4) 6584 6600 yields -16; 23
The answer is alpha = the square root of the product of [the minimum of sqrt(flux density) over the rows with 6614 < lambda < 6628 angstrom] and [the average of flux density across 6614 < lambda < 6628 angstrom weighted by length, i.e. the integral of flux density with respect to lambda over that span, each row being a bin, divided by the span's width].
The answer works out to 12.2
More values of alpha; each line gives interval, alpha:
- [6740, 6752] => 11.7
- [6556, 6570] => 12.1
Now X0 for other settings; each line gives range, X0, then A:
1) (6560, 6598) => 13.8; 0.0362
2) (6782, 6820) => 12.7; 0.0394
